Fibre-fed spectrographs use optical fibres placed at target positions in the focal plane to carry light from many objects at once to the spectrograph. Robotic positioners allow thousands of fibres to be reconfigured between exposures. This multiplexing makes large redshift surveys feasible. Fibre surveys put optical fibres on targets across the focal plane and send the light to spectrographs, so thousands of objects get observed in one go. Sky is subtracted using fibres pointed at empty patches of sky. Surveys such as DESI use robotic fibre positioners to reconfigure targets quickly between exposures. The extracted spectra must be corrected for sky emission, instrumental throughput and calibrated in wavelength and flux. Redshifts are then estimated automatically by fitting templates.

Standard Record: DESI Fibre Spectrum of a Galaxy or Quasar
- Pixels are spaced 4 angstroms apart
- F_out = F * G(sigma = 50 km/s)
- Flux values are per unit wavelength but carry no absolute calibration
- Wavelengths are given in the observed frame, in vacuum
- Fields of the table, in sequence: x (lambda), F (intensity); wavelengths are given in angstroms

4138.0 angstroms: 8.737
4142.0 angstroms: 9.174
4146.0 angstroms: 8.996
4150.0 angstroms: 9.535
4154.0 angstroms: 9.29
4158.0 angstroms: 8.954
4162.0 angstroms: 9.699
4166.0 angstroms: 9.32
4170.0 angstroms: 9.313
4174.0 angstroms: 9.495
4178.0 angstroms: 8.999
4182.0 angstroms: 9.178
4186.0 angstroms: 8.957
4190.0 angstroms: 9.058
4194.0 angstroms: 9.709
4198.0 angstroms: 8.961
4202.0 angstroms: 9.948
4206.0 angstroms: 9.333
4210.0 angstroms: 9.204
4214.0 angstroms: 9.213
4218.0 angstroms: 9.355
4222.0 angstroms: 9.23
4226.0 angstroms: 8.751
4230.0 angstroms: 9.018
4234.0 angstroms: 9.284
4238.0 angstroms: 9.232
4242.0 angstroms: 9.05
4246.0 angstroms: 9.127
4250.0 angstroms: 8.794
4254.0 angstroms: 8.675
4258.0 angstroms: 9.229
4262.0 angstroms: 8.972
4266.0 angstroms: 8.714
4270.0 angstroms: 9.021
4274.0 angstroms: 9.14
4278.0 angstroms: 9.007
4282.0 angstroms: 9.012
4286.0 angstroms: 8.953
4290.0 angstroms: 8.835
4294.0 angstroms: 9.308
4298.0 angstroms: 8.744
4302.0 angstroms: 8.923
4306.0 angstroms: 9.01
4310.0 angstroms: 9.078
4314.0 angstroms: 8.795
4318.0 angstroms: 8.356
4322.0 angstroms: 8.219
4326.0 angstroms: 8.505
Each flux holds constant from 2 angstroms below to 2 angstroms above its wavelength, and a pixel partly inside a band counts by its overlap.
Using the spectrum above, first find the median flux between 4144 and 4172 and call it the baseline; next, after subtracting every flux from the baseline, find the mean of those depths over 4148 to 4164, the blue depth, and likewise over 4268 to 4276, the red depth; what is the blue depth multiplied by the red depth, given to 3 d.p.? -0.013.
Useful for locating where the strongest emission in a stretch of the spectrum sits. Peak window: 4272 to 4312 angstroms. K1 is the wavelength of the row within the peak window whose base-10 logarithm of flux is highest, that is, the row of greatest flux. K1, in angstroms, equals 4294.0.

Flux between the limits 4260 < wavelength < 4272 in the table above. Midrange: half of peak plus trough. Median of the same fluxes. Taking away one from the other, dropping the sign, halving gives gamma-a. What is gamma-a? 0.052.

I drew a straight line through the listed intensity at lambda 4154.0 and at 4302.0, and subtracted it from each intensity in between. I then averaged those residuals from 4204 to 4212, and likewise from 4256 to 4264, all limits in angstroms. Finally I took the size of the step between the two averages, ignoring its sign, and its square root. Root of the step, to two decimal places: 0.20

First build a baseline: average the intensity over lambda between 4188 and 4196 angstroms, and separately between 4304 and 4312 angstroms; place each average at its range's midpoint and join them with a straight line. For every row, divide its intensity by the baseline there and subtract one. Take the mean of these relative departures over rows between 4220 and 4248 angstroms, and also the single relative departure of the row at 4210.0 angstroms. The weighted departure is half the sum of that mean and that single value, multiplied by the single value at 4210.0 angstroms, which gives 0.0002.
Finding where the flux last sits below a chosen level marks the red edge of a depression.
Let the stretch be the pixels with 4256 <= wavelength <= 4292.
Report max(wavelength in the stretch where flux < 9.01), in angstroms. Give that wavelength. 4290.0 angstroms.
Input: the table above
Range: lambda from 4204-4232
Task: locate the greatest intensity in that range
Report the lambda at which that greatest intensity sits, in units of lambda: 4218.0 angstroms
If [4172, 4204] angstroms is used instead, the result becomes 4202.0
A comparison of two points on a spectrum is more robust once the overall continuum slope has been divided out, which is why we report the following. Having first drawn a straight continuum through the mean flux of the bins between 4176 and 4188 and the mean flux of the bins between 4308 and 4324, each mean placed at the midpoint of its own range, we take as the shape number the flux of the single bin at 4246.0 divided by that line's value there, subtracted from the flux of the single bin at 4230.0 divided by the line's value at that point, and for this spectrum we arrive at -0.018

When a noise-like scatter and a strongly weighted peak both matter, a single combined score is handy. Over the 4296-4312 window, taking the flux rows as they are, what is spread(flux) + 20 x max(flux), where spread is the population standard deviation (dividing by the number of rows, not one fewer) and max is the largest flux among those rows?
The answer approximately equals 181.7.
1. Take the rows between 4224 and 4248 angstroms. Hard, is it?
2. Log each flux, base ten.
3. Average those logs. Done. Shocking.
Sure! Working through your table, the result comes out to 0.958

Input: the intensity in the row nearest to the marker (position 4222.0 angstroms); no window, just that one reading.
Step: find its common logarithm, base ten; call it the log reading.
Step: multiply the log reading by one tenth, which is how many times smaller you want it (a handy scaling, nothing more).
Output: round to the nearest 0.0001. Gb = 0.0965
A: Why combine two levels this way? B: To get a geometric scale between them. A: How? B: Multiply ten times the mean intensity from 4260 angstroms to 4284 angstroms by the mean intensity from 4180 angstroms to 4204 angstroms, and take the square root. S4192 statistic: 28.90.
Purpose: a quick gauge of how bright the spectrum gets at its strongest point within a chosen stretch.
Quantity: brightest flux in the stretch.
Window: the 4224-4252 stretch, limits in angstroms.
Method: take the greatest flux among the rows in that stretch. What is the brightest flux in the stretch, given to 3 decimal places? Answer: 9.284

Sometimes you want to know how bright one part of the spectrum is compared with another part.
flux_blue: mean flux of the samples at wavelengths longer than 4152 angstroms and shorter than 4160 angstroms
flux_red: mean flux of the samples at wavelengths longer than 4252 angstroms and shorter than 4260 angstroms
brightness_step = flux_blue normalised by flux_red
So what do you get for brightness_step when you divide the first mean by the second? 1.02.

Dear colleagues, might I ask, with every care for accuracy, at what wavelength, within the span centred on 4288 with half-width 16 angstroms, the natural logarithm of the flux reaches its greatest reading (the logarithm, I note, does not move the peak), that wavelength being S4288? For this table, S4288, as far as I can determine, 4294.0 angstroms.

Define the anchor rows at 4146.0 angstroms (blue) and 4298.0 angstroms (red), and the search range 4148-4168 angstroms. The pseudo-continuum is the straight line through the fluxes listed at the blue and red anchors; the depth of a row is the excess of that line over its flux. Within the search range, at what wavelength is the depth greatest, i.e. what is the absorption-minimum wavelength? 4158.0 angstroms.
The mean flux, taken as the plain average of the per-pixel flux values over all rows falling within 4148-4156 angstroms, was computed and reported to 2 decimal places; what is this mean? 9.41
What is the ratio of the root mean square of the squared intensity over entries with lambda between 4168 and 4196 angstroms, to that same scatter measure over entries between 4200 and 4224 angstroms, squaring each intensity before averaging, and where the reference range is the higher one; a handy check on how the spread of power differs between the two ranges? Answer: 0.97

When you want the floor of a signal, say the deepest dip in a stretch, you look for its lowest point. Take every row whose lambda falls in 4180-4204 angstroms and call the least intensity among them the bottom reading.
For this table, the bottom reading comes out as 8.957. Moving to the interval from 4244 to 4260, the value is 8.675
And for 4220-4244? 8.751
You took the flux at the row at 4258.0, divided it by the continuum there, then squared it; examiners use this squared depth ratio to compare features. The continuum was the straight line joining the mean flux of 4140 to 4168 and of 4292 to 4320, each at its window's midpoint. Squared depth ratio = 1.05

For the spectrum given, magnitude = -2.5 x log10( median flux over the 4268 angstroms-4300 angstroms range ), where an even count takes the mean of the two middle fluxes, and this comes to -2.39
